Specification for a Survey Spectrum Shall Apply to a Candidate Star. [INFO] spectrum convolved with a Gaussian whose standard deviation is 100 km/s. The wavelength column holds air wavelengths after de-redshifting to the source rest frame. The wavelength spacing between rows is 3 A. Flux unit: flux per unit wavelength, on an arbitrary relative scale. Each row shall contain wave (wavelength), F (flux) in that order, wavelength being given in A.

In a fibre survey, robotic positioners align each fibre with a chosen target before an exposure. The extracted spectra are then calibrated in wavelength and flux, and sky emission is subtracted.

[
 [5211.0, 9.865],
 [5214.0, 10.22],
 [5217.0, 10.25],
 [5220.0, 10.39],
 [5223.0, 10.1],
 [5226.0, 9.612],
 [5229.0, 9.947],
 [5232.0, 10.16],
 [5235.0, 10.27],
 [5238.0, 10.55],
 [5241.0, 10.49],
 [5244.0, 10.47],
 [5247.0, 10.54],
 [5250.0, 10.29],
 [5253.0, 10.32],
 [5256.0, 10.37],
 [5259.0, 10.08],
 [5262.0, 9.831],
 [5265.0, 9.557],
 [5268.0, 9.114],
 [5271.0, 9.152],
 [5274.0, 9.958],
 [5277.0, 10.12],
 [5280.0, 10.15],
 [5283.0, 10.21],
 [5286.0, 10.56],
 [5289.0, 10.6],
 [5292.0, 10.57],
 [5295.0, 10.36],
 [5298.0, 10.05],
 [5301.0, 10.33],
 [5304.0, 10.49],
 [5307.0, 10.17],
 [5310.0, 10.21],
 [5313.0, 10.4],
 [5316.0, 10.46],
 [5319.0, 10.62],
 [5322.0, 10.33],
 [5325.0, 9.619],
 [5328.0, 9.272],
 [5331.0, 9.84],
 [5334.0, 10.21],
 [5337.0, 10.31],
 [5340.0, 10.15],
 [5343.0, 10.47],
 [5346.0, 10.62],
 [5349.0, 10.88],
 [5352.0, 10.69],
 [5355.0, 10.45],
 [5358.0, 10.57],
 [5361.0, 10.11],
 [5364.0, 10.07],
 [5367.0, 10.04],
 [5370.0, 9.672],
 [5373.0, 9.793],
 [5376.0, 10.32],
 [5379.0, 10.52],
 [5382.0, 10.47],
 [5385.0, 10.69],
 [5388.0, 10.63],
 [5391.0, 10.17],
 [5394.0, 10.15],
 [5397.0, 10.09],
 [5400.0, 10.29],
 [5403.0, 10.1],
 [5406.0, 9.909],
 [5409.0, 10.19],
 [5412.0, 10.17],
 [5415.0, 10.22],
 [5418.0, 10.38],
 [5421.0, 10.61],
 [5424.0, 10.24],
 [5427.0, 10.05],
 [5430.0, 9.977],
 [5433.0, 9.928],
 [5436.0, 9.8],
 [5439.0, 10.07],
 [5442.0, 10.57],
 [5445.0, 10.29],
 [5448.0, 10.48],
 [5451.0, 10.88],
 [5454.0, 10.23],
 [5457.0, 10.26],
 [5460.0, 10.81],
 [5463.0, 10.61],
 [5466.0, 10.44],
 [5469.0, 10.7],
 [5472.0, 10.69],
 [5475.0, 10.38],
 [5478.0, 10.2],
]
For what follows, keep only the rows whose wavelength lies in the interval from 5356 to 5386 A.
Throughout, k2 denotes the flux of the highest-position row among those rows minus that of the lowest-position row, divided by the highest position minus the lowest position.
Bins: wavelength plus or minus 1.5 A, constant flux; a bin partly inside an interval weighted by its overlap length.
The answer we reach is 0.004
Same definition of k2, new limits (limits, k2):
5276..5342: 0.000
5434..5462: 0.042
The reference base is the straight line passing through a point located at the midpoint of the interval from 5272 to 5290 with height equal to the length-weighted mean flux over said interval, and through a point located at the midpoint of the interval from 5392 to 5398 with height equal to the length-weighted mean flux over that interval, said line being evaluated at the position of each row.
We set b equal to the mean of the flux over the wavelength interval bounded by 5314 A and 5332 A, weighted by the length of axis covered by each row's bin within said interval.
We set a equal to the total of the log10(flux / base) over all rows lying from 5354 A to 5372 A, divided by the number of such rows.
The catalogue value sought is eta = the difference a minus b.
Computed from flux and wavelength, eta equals -10.0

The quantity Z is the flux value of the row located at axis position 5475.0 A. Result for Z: 10.38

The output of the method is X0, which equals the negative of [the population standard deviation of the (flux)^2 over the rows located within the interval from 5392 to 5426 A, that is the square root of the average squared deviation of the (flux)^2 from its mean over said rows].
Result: -3.5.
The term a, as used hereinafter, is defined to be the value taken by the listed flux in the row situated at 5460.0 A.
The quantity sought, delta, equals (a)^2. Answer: 117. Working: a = 10.81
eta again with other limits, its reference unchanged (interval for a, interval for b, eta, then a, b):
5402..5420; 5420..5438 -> -10.1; 0.002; 10.09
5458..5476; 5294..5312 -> -10.2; 0.023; 10.27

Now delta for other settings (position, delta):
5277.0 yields 102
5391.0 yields 103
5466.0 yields 109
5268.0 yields 83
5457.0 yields 105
